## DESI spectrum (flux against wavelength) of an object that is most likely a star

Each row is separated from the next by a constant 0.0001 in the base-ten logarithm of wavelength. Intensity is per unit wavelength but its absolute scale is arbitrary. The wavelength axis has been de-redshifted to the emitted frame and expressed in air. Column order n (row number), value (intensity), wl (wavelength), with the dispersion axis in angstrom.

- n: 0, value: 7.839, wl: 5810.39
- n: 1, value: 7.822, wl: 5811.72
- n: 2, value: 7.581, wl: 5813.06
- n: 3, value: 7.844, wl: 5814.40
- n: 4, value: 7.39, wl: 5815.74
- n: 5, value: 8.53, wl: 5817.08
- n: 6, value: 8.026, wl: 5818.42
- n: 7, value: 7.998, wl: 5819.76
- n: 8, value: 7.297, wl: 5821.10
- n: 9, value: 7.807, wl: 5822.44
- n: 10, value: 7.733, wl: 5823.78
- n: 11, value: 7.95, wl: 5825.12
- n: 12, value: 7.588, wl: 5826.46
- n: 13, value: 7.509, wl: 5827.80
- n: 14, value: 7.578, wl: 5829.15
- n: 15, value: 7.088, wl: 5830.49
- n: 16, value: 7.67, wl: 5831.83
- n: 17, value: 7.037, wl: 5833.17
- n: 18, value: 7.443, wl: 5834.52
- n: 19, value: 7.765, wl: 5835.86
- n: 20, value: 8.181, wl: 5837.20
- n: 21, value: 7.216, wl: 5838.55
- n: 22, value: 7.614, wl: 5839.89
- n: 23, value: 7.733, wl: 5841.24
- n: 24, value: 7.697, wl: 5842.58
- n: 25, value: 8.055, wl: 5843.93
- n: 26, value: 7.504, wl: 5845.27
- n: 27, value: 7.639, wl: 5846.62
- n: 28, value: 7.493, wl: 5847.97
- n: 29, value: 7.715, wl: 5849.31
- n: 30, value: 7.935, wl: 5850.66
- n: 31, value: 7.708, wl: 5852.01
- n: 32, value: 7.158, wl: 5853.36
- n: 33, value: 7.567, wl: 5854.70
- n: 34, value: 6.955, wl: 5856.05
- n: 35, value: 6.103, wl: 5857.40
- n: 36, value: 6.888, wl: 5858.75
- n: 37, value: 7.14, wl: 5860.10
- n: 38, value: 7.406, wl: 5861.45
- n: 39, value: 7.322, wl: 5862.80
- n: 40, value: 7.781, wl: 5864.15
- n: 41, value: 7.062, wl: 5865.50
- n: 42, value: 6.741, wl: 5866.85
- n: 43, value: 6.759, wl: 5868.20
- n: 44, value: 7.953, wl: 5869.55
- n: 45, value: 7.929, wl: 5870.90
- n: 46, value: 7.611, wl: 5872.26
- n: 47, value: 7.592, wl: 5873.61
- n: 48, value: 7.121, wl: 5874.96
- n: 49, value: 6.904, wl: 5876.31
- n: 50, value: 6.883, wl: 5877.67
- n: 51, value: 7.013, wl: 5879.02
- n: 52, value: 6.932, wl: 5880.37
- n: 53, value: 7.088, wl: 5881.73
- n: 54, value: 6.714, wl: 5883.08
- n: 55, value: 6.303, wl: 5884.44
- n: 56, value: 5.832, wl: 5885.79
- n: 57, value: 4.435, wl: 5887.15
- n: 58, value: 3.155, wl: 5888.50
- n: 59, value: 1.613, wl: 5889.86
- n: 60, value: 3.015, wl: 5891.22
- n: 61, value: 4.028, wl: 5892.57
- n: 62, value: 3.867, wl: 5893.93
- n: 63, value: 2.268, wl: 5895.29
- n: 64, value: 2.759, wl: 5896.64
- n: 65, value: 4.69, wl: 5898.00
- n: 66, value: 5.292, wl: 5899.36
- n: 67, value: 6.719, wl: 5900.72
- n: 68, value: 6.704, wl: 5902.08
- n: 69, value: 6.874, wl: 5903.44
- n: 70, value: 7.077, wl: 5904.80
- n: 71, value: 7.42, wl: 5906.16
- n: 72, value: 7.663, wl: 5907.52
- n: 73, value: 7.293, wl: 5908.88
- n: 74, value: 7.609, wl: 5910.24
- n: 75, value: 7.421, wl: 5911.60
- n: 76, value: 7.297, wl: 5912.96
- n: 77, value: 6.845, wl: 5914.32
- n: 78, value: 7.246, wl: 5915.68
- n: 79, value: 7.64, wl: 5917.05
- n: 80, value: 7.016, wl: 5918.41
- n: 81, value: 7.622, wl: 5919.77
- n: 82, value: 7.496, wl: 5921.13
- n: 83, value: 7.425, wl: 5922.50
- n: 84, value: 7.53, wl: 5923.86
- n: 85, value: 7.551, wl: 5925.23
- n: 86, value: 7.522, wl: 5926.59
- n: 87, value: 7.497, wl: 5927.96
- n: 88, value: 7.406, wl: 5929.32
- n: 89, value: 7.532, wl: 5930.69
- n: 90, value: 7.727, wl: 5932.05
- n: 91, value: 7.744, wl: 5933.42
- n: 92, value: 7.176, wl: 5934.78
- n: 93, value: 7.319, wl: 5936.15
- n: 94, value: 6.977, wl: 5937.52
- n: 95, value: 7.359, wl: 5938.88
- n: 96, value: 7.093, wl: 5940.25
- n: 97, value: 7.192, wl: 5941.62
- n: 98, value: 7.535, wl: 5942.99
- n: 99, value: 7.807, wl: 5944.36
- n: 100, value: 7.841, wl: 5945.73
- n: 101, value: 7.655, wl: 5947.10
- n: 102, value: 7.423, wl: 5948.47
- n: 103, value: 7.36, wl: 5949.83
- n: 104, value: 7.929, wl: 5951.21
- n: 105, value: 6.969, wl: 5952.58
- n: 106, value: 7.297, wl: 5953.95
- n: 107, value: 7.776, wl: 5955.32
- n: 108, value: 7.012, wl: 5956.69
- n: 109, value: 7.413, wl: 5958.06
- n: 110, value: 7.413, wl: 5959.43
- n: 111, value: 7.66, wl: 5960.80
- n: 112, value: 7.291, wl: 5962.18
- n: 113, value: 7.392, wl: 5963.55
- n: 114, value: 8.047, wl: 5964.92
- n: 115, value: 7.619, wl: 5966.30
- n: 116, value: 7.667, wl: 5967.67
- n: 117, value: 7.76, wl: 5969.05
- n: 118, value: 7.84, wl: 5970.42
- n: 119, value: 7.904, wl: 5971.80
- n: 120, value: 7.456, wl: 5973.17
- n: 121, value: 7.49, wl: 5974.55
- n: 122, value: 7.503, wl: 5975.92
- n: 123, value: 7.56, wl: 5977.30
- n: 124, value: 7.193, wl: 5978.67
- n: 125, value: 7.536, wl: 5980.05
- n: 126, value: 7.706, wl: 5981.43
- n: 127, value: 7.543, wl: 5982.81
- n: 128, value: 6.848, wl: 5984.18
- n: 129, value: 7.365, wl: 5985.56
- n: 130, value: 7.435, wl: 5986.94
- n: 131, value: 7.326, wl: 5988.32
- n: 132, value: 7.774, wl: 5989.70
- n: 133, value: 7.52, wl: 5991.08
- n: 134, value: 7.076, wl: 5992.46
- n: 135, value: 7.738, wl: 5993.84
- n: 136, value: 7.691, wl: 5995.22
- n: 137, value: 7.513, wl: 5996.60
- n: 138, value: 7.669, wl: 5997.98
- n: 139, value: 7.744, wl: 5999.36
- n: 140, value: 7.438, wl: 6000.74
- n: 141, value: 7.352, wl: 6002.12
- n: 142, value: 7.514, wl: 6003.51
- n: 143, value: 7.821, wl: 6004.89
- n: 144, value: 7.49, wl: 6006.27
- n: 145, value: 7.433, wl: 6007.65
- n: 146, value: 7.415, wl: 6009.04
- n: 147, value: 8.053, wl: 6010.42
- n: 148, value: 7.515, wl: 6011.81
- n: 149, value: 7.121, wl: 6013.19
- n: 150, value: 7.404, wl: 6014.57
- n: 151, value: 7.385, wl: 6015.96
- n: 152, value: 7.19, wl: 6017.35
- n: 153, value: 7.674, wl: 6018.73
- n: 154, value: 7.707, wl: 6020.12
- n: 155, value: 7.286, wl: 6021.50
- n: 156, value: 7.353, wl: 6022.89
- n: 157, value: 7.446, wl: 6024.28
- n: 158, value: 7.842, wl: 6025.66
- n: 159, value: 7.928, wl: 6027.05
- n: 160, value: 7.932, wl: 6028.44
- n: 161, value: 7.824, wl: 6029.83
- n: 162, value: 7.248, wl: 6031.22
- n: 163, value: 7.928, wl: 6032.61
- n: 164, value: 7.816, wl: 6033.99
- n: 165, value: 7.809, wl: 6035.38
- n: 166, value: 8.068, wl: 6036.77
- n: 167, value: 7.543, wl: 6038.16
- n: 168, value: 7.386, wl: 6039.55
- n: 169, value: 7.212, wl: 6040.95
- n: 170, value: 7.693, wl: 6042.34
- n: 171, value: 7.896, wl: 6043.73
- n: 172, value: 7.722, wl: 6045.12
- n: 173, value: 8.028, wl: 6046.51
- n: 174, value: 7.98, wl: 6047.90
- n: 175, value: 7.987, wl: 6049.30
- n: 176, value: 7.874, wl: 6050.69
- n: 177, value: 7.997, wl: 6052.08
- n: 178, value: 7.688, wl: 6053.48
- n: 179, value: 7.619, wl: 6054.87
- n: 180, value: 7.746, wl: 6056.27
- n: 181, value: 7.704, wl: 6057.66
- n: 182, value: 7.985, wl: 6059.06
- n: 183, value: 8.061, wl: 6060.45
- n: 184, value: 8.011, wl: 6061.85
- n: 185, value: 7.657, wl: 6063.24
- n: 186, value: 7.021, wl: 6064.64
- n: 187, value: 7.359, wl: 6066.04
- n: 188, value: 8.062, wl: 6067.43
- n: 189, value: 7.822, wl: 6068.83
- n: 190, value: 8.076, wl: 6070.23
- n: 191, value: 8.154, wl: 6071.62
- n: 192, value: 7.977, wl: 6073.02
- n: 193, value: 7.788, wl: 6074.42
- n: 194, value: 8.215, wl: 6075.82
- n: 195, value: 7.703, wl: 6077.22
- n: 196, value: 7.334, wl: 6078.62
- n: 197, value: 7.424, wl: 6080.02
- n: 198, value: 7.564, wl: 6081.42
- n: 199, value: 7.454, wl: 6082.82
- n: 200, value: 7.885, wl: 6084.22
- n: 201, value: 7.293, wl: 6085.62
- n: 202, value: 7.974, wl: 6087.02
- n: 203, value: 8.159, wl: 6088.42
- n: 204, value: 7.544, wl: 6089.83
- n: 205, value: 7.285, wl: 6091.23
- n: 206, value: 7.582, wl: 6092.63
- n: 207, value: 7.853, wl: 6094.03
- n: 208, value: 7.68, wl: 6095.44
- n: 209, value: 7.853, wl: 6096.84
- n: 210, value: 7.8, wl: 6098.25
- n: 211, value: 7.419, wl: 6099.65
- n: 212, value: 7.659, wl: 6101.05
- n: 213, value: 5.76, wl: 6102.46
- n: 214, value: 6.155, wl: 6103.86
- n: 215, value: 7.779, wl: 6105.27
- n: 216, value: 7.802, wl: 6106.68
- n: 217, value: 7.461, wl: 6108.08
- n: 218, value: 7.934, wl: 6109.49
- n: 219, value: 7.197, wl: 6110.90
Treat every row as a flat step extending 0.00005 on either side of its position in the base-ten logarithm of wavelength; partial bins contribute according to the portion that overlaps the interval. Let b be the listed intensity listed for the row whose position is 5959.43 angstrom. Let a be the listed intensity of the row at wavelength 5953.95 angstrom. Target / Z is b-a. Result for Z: 0.1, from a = 7.297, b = 7.413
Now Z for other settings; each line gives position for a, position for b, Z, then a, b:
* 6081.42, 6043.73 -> 0.3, 7.564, 7.896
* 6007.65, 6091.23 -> -0.1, 7.433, 7.285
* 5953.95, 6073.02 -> 0.7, 7.297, 7.977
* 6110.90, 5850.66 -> 0.7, 7.197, 7.935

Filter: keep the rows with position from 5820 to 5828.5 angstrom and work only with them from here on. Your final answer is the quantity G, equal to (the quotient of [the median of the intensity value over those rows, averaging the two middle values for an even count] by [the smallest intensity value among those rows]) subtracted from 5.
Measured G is 3.95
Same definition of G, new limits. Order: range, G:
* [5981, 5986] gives 3.91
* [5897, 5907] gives 3.57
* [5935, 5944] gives 3.96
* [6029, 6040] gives 3.92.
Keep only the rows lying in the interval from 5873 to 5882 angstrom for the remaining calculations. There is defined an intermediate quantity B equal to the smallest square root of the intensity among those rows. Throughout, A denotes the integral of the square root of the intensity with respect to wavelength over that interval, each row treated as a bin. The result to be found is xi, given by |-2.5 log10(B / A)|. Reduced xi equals 2.40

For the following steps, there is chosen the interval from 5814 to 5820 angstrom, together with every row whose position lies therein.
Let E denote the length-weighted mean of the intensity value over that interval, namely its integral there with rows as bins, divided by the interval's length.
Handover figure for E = 8.0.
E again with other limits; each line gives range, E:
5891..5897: 3.2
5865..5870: 7.1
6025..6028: 7.9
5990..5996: 7.5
